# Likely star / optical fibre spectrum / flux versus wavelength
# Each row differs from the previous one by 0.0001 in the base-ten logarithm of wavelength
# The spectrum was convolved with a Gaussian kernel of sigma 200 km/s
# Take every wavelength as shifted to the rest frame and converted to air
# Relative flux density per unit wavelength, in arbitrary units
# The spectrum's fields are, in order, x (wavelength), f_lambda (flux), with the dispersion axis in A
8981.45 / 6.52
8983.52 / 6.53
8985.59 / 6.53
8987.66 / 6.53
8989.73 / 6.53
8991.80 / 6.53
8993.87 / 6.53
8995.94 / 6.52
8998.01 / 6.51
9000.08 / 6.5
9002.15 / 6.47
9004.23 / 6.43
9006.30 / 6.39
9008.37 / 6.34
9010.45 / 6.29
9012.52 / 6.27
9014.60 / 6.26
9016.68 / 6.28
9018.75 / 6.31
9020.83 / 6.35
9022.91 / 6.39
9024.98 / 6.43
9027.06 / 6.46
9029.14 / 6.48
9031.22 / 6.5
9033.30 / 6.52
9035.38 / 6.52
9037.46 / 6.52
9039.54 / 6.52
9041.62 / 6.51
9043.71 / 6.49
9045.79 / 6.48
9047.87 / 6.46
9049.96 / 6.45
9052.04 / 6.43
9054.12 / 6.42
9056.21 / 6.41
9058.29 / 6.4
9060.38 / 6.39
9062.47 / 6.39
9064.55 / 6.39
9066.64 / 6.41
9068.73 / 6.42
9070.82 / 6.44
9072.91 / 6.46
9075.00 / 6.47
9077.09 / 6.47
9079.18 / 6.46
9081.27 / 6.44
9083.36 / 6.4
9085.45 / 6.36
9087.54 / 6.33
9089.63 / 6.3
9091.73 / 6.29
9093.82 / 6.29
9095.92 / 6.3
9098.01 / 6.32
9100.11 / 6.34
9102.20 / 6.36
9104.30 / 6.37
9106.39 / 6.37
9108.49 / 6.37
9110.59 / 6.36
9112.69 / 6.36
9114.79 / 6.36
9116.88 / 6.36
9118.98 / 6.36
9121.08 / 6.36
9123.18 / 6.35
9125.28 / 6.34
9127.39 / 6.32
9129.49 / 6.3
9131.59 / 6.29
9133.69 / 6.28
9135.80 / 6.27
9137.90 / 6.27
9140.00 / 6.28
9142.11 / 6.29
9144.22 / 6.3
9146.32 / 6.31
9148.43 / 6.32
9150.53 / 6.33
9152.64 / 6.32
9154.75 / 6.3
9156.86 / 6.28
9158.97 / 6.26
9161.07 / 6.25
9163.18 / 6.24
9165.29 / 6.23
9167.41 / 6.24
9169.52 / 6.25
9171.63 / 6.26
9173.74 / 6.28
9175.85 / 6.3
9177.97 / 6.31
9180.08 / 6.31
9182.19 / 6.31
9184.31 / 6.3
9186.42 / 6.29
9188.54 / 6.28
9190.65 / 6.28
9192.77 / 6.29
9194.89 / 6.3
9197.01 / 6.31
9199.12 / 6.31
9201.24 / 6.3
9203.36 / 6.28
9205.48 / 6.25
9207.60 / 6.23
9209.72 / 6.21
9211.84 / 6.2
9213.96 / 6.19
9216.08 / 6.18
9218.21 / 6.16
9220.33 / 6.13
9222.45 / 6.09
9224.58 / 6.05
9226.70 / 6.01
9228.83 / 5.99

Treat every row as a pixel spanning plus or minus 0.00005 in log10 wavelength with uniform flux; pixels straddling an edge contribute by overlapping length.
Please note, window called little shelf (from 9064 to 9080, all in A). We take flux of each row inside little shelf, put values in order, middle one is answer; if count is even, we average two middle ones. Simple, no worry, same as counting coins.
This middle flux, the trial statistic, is 6.45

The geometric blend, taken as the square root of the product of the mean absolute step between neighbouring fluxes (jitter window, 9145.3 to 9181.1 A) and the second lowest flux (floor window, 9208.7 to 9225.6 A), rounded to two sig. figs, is 0.28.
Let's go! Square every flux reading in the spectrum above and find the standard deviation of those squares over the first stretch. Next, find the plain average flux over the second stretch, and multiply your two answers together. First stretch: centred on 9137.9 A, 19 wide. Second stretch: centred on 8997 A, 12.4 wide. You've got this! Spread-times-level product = 1.1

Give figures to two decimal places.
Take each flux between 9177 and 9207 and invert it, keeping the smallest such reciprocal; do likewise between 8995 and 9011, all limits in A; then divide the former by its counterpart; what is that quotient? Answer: 1.03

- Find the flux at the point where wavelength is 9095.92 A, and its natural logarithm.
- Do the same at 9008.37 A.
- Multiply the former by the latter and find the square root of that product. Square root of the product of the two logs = 1.84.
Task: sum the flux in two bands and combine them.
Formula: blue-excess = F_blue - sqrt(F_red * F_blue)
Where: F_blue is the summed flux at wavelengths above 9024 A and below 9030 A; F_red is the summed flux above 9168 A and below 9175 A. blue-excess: 0.29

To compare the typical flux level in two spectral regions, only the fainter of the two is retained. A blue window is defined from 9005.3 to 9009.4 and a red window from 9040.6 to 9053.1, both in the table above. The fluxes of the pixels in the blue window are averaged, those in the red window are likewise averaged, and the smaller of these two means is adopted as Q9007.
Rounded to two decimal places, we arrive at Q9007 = 6.37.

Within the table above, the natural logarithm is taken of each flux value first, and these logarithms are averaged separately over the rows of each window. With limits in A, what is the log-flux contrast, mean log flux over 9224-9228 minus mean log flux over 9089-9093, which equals -0.043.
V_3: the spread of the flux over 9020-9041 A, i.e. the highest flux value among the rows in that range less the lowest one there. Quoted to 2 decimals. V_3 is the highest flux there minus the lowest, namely 0.17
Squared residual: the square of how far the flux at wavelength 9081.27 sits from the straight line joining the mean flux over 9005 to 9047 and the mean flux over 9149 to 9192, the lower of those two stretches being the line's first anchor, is 0.006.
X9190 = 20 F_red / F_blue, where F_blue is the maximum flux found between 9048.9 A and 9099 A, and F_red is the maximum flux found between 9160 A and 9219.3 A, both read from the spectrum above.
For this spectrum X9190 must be 19.5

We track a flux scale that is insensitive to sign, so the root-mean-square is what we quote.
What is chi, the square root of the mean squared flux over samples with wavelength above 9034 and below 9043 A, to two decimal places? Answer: 6.52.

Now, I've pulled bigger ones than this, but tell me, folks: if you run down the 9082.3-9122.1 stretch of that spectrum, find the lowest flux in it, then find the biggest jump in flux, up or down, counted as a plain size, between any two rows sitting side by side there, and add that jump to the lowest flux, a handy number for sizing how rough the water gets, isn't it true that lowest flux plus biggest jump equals 6.33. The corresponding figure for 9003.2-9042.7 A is 6.31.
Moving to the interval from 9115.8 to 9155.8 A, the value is 6.29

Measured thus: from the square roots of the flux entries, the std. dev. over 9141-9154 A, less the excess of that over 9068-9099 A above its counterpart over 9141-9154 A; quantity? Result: -0.0085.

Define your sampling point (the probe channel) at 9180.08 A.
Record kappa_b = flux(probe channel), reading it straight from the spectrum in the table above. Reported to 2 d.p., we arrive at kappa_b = 6.31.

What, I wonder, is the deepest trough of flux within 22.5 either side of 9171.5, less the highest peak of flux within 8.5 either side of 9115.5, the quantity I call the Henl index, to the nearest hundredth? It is -0.14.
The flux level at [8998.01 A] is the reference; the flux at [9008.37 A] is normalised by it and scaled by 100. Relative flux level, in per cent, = 97.4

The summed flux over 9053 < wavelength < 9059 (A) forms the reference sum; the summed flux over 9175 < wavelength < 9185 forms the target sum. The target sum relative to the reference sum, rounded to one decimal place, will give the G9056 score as 1.6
